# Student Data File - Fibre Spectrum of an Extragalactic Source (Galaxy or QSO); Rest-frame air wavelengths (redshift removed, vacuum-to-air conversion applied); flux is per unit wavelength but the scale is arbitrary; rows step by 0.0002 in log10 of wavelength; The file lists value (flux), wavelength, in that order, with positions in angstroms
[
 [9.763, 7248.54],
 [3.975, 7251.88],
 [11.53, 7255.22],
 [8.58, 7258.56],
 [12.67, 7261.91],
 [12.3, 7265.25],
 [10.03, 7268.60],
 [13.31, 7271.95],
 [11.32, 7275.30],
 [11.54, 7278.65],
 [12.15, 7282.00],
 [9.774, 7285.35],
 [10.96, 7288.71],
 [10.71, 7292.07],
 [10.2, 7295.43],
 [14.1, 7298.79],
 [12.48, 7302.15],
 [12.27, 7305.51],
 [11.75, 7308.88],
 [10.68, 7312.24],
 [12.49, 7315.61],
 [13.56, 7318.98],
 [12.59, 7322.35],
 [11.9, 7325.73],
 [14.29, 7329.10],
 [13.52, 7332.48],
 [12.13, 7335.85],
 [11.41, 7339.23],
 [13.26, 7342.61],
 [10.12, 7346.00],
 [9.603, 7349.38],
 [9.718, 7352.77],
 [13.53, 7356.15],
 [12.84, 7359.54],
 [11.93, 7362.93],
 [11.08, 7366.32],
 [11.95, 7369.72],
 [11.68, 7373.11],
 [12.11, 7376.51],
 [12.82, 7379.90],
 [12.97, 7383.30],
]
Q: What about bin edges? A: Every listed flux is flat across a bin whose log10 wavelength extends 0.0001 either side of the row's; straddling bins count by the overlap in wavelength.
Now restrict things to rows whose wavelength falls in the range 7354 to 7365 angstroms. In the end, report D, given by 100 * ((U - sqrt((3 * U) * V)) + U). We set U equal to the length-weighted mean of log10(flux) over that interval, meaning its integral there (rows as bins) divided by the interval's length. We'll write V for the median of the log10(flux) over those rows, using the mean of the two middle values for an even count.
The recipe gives 28.6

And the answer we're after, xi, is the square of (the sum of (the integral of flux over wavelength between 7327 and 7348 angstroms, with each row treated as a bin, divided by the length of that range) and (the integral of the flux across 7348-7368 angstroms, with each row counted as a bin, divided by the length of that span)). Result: 570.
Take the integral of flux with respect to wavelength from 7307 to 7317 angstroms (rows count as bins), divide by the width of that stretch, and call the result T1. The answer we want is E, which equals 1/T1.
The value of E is 0.086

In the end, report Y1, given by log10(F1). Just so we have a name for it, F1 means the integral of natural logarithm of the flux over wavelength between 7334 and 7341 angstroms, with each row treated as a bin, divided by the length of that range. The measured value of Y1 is 0.393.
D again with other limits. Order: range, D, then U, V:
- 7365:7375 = 28.2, 1.06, 1.07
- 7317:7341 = 30.0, 1.11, 1.10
